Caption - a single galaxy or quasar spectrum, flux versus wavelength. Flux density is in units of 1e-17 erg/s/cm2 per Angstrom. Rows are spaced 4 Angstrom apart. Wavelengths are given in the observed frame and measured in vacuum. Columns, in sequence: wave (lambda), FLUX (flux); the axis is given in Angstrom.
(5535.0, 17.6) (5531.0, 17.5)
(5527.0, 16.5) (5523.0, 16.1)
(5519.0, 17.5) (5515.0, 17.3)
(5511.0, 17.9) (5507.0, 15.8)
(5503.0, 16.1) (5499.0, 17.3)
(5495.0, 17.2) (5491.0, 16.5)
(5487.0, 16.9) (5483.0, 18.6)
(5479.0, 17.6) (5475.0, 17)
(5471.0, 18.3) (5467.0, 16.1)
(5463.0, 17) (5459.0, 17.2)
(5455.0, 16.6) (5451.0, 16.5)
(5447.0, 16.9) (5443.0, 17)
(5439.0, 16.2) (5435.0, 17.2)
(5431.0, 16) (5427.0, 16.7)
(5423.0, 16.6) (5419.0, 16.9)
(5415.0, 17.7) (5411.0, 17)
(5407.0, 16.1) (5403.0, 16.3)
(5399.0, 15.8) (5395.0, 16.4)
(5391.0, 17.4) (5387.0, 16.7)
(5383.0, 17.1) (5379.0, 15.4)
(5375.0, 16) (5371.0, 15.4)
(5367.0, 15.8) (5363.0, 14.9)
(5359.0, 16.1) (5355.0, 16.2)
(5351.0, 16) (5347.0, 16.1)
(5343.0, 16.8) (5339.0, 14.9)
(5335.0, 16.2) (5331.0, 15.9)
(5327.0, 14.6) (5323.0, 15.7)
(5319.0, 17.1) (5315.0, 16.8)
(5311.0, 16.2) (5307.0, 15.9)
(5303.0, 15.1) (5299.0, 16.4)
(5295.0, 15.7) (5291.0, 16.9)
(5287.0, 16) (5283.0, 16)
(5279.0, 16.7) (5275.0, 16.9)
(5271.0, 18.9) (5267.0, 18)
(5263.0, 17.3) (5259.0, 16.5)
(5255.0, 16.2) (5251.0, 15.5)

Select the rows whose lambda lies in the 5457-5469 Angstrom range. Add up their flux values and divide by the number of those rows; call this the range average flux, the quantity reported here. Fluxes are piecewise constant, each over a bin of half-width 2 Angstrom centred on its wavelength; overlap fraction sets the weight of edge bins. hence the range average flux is 16.8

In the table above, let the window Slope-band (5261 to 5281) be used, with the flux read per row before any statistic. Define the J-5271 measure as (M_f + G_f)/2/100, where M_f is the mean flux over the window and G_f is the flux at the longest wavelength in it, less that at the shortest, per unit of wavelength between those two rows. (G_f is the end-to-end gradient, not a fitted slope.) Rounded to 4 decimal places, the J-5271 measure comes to 0.0876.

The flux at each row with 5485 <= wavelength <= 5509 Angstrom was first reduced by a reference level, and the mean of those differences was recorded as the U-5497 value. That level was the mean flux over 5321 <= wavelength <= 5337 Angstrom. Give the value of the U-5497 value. 1.0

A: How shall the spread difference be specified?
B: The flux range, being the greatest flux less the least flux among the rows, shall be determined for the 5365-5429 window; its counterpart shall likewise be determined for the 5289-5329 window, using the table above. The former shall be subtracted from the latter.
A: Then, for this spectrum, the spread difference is 0.2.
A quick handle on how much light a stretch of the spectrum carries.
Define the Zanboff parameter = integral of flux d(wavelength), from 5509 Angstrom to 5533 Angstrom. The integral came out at 411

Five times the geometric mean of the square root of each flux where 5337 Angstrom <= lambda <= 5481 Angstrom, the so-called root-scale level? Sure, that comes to 20.3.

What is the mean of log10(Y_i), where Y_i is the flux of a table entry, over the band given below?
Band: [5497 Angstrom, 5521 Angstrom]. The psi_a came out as 1.23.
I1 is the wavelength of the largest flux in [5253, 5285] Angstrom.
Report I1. 5271.0 Angstrom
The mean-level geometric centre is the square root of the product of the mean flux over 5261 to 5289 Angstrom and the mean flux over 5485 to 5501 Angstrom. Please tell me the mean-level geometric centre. 17.0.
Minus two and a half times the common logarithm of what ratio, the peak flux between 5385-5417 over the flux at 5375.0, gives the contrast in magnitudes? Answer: -0.110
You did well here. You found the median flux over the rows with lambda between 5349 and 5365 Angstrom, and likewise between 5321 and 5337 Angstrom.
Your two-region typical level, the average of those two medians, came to 15.9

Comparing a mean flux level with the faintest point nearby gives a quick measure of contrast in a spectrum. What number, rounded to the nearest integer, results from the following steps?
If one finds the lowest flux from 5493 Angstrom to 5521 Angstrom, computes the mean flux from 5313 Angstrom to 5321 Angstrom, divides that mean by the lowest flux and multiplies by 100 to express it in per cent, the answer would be 107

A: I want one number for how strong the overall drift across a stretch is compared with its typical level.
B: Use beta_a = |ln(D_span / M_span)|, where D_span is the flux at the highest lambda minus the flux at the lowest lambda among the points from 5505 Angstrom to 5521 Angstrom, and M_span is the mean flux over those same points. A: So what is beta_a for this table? 2.3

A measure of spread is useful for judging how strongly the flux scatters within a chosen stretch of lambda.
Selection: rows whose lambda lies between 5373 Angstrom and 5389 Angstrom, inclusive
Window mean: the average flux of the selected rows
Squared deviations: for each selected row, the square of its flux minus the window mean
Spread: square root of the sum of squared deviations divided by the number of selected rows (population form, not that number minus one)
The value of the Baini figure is 0.65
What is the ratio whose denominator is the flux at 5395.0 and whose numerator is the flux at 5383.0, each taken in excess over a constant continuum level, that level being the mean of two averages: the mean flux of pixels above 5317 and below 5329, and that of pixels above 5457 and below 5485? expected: -2.5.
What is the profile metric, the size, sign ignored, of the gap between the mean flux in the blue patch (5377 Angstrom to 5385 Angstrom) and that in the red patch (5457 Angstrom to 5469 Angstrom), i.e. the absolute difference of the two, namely 0.52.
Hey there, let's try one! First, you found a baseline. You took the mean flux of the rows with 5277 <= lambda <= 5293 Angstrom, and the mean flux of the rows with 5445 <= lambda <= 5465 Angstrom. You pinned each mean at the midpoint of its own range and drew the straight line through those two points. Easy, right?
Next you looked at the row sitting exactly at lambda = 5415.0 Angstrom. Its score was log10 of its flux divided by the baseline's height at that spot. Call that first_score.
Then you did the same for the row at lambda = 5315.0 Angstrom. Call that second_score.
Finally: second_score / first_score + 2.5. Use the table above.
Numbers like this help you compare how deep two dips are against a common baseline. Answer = 2.8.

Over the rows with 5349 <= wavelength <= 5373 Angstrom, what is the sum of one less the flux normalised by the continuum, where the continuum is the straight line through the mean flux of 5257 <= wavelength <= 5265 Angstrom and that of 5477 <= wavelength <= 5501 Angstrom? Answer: 0.48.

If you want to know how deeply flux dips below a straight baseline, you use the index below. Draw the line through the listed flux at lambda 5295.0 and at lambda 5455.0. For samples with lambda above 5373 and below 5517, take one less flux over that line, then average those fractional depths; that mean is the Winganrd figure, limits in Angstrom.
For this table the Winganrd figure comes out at -0.016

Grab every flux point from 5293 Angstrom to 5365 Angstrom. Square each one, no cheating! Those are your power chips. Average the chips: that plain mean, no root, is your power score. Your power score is 254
